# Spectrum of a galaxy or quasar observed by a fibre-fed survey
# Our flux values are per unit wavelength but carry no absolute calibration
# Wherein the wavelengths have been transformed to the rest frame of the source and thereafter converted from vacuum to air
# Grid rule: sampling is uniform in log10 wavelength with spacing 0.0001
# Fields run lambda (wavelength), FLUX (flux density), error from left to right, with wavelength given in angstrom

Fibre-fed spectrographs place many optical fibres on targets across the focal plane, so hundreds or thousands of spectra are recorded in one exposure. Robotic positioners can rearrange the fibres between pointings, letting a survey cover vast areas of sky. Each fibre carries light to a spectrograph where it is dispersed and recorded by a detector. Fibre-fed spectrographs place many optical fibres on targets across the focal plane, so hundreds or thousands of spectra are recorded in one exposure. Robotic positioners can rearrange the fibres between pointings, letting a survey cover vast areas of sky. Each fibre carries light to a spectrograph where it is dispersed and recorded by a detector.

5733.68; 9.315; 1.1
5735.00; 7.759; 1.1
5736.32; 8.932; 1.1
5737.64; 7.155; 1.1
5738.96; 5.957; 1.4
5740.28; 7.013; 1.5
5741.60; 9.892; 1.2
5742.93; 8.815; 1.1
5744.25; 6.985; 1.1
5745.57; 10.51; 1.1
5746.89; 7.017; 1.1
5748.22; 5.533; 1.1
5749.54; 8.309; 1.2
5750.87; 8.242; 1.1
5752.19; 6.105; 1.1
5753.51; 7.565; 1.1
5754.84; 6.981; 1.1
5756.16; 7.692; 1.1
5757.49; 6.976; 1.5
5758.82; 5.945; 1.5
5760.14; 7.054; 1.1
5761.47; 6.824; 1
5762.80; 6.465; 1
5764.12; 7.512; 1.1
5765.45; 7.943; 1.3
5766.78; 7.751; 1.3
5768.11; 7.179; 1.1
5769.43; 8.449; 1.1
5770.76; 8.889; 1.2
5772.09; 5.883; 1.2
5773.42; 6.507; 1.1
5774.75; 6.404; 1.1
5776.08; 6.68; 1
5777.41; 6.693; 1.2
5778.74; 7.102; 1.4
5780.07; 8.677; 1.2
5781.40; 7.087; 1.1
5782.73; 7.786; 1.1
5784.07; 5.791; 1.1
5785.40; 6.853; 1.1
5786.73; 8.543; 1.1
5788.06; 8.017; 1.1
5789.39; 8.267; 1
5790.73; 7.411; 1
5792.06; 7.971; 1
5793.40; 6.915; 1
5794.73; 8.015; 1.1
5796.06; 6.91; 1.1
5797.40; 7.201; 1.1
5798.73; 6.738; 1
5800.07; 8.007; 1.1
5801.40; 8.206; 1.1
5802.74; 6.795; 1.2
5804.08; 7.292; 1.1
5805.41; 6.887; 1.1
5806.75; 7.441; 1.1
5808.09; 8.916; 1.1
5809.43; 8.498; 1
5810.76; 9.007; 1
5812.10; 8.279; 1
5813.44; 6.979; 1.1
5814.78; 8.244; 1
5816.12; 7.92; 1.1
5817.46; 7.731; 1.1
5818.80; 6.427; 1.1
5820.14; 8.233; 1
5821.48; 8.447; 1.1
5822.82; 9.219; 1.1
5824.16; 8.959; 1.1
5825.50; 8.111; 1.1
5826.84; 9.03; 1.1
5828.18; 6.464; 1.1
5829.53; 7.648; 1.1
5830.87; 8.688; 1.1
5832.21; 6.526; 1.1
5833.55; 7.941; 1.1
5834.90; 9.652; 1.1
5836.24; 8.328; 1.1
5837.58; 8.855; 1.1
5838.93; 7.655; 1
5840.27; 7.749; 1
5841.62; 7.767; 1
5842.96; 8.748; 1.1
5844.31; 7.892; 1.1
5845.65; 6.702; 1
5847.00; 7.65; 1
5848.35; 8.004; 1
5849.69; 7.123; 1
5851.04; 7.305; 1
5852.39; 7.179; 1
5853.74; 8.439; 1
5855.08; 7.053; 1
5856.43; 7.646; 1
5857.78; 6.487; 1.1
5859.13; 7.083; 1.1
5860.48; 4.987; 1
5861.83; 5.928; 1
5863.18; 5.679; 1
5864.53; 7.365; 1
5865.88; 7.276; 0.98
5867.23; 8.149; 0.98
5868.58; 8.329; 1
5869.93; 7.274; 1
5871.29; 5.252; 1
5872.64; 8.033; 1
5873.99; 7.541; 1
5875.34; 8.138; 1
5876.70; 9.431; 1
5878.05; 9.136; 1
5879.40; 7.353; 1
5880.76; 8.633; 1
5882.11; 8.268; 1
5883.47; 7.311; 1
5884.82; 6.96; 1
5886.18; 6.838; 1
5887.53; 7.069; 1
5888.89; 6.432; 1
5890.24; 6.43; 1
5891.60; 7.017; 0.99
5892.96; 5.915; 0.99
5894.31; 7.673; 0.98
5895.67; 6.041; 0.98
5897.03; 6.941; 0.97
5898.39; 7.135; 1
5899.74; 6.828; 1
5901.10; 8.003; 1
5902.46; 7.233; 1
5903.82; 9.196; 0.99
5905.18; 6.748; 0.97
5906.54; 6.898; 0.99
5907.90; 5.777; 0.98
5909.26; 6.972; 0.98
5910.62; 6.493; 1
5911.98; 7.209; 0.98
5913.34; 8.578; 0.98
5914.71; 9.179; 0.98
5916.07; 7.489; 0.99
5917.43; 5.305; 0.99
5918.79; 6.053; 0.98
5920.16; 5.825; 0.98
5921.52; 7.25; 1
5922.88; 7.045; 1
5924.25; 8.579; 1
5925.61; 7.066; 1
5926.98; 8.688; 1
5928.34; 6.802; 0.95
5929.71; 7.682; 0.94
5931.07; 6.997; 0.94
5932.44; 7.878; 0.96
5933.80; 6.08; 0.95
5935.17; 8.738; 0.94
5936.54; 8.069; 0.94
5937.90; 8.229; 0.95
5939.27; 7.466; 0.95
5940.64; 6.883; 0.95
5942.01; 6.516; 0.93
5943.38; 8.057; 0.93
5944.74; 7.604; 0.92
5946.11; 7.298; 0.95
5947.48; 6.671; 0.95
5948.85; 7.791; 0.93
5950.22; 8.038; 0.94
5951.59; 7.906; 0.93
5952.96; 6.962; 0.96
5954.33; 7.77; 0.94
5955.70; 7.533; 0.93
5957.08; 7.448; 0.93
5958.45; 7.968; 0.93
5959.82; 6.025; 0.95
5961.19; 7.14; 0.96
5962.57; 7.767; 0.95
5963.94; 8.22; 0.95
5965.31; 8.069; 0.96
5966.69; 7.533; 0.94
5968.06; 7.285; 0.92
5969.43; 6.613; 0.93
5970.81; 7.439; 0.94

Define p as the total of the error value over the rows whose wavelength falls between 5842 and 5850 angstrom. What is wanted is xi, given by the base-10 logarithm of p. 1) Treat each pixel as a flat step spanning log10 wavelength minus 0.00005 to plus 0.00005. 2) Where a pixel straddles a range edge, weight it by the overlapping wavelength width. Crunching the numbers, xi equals 0.8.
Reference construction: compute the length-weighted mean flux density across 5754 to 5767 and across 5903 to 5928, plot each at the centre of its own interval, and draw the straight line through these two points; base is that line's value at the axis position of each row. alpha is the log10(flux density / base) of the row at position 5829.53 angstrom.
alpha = 0.03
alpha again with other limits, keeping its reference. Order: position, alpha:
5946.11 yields 0.00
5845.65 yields -0.03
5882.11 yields 0.06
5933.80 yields -0.08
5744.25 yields -0.01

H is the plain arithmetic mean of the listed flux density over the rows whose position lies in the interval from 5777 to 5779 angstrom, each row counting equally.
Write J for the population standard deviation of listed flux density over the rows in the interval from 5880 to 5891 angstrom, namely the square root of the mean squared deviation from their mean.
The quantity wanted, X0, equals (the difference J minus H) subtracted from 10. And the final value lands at 16.1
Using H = 6.9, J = 0.76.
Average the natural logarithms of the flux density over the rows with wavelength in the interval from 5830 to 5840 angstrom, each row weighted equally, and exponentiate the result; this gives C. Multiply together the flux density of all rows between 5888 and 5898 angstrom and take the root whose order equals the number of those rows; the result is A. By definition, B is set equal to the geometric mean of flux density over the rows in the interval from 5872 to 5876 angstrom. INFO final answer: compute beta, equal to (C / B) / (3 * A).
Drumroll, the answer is 0.0522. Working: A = 6.61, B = 7.90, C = 8.18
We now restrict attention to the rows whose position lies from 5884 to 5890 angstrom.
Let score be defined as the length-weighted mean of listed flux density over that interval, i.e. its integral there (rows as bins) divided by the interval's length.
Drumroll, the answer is 6.82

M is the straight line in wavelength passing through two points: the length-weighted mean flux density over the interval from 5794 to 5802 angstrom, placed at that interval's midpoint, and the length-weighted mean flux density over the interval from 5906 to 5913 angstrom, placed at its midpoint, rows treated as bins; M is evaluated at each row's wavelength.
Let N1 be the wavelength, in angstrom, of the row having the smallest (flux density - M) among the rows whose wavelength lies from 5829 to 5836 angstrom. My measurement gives 5832.21 angstrom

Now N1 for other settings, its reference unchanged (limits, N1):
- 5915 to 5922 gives 5917.43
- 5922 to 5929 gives 5928.34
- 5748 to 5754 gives 5748.22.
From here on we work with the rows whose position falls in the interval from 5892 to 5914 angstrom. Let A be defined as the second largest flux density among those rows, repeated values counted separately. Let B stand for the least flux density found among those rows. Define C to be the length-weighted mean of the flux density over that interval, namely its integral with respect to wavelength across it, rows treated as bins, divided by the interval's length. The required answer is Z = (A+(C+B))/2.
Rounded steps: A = 8.578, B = 5.777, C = 7.10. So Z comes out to 10.7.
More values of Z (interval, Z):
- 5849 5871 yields 10.2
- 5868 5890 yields 11.0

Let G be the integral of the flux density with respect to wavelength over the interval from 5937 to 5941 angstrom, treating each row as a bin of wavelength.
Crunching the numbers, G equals 30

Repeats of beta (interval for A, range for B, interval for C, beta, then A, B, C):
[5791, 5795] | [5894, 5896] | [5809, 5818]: 0.0519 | 7.62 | 6.81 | 8.07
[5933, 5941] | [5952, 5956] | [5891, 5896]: 0.0396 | 7.52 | 7.41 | 6.62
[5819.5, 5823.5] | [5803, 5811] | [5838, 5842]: 0.0375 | 8.62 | 7.96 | 7.72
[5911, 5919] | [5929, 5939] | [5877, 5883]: 0.0507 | 7.18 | 7.62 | 8.32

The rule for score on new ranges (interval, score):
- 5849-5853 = 7.21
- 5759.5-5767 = 7.23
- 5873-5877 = 8.24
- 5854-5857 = 7.51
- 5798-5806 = 7.33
